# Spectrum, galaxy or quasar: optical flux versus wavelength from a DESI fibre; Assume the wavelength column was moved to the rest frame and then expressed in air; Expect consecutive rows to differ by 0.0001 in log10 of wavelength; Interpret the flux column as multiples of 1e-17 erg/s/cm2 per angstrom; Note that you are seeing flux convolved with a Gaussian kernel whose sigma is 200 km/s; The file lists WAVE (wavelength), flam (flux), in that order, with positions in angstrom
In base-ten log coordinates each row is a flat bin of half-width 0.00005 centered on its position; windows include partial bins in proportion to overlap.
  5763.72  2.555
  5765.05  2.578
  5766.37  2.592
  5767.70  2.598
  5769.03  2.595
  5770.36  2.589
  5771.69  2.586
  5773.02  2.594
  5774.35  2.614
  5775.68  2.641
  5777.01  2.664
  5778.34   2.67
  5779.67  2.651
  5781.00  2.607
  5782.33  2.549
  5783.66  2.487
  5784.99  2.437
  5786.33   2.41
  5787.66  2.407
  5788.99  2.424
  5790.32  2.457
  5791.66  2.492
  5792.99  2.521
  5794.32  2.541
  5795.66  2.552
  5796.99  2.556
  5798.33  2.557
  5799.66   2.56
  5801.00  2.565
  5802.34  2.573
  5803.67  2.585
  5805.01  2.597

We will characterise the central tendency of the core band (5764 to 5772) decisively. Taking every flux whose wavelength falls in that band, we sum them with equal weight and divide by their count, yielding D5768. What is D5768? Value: 2.59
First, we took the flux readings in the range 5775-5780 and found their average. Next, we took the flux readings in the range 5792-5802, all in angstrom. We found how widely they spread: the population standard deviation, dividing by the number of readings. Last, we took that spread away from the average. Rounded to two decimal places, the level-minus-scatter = 2.64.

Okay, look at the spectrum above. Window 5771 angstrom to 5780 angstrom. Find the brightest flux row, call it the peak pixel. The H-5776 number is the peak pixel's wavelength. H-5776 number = 5778.34 angstrom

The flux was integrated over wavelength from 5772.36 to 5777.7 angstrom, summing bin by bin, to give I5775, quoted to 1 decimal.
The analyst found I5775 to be 14.0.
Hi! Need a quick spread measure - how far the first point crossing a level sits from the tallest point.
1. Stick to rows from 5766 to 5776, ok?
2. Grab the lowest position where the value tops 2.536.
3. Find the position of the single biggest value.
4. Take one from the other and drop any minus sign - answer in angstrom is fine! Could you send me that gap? 9.3 angstrom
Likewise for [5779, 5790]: 0.0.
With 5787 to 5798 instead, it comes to 2.7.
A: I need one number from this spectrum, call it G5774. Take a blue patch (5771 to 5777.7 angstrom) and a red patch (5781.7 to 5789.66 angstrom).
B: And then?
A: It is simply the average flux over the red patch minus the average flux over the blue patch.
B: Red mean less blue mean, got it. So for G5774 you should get -0.17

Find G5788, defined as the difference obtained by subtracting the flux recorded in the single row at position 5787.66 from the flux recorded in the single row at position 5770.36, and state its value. 0.18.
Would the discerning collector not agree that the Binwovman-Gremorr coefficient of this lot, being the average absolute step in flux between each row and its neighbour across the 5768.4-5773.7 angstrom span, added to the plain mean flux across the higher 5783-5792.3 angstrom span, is 2.45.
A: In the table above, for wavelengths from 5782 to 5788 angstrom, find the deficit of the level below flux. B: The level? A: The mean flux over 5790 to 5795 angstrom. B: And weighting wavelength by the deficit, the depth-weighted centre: 5787.1 angstrom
